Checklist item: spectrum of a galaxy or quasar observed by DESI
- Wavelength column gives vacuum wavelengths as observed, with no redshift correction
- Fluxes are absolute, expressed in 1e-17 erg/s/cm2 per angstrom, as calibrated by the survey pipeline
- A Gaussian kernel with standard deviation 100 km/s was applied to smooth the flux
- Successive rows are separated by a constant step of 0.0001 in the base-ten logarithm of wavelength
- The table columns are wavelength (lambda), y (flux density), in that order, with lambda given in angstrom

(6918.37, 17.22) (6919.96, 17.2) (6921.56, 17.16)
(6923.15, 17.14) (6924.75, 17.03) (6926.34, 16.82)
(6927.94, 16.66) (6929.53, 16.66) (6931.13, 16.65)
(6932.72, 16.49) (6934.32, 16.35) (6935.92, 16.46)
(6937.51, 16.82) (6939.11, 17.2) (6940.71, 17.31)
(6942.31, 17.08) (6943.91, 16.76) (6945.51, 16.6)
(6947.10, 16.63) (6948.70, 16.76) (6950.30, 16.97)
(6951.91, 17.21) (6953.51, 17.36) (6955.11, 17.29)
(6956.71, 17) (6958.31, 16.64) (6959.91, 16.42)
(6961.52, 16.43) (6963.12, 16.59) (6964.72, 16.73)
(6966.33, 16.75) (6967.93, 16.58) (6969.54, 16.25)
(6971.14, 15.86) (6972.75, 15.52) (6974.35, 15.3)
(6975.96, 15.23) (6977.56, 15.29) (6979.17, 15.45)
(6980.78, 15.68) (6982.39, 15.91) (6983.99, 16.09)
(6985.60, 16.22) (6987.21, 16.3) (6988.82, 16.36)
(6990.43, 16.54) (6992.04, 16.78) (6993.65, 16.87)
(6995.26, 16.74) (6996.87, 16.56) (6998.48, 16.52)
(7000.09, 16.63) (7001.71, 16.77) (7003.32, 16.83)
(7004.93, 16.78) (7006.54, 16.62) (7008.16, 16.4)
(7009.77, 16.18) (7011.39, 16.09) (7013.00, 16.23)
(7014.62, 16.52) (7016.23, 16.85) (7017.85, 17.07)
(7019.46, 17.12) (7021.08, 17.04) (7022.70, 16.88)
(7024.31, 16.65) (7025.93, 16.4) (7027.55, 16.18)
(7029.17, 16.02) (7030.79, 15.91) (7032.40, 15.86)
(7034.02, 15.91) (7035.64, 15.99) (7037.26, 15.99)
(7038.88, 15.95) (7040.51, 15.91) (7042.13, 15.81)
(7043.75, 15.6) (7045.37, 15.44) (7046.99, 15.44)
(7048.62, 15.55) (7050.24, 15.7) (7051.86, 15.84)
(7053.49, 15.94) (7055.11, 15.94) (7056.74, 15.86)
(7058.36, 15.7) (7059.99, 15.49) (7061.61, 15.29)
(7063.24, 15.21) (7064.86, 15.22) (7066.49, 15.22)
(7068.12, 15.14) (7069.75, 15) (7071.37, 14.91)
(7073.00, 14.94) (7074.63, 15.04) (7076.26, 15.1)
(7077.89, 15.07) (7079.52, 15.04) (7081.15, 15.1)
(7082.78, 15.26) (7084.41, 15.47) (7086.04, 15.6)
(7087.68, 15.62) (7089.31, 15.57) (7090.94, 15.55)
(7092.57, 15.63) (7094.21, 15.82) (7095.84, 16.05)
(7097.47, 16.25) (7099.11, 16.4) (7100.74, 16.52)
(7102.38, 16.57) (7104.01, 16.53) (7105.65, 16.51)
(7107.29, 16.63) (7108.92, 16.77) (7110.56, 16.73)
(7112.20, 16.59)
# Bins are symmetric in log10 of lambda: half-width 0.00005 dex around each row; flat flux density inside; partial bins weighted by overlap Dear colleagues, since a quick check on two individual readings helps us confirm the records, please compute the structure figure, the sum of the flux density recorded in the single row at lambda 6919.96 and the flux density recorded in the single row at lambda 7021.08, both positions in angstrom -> 34.2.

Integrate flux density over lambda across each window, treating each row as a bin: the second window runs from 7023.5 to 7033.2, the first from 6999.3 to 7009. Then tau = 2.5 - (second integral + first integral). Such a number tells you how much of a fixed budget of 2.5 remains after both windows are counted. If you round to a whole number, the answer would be -316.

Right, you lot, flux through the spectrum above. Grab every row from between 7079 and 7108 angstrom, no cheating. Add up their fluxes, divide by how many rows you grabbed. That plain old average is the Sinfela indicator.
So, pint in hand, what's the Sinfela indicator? 15.90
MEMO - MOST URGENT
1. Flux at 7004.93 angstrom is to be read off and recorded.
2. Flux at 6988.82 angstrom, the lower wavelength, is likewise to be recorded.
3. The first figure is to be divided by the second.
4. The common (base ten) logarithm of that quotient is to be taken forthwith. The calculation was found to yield 0.011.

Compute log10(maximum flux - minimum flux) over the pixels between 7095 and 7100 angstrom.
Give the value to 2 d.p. -0.46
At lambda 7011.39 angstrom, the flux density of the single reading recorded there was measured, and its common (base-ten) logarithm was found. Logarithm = 1.21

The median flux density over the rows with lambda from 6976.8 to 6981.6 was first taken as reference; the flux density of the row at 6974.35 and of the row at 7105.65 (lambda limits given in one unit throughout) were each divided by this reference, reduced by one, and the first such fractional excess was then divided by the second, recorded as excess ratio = -0.1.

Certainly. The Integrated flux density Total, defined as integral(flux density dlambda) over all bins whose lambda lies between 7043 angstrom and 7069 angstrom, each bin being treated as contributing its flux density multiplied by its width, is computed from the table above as 404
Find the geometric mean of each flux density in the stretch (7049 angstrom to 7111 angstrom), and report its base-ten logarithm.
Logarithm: 1.20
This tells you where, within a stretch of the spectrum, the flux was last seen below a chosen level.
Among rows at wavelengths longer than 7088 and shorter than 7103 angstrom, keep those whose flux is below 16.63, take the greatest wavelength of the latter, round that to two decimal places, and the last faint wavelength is 7102.38 angstrom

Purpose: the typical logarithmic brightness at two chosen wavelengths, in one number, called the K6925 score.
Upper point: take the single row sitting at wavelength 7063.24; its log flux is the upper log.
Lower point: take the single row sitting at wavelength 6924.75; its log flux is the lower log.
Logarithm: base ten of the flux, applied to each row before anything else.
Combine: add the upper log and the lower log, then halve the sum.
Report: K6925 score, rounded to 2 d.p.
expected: 1.21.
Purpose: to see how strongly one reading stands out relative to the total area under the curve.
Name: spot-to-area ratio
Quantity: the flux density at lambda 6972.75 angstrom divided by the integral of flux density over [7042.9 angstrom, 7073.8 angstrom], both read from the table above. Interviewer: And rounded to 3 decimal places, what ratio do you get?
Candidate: 0.033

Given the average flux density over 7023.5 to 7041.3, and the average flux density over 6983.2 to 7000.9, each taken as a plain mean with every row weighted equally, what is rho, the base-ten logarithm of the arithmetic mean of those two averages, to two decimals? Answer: 1.21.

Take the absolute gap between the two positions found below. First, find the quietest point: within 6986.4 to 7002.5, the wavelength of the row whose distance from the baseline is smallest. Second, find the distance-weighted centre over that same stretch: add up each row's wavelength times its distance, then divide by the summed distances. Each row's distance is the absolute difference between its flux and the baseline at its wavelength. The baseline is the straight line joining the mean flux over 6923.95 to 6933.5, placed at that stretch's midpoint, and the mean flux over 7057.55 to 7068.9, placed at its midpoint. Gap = 8.4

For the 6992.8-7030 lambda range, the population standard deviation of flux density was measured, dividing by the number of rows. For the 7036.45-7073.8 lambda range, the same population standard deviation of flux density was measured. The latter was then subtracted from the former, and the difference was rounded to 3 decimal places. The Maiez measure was -0.035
